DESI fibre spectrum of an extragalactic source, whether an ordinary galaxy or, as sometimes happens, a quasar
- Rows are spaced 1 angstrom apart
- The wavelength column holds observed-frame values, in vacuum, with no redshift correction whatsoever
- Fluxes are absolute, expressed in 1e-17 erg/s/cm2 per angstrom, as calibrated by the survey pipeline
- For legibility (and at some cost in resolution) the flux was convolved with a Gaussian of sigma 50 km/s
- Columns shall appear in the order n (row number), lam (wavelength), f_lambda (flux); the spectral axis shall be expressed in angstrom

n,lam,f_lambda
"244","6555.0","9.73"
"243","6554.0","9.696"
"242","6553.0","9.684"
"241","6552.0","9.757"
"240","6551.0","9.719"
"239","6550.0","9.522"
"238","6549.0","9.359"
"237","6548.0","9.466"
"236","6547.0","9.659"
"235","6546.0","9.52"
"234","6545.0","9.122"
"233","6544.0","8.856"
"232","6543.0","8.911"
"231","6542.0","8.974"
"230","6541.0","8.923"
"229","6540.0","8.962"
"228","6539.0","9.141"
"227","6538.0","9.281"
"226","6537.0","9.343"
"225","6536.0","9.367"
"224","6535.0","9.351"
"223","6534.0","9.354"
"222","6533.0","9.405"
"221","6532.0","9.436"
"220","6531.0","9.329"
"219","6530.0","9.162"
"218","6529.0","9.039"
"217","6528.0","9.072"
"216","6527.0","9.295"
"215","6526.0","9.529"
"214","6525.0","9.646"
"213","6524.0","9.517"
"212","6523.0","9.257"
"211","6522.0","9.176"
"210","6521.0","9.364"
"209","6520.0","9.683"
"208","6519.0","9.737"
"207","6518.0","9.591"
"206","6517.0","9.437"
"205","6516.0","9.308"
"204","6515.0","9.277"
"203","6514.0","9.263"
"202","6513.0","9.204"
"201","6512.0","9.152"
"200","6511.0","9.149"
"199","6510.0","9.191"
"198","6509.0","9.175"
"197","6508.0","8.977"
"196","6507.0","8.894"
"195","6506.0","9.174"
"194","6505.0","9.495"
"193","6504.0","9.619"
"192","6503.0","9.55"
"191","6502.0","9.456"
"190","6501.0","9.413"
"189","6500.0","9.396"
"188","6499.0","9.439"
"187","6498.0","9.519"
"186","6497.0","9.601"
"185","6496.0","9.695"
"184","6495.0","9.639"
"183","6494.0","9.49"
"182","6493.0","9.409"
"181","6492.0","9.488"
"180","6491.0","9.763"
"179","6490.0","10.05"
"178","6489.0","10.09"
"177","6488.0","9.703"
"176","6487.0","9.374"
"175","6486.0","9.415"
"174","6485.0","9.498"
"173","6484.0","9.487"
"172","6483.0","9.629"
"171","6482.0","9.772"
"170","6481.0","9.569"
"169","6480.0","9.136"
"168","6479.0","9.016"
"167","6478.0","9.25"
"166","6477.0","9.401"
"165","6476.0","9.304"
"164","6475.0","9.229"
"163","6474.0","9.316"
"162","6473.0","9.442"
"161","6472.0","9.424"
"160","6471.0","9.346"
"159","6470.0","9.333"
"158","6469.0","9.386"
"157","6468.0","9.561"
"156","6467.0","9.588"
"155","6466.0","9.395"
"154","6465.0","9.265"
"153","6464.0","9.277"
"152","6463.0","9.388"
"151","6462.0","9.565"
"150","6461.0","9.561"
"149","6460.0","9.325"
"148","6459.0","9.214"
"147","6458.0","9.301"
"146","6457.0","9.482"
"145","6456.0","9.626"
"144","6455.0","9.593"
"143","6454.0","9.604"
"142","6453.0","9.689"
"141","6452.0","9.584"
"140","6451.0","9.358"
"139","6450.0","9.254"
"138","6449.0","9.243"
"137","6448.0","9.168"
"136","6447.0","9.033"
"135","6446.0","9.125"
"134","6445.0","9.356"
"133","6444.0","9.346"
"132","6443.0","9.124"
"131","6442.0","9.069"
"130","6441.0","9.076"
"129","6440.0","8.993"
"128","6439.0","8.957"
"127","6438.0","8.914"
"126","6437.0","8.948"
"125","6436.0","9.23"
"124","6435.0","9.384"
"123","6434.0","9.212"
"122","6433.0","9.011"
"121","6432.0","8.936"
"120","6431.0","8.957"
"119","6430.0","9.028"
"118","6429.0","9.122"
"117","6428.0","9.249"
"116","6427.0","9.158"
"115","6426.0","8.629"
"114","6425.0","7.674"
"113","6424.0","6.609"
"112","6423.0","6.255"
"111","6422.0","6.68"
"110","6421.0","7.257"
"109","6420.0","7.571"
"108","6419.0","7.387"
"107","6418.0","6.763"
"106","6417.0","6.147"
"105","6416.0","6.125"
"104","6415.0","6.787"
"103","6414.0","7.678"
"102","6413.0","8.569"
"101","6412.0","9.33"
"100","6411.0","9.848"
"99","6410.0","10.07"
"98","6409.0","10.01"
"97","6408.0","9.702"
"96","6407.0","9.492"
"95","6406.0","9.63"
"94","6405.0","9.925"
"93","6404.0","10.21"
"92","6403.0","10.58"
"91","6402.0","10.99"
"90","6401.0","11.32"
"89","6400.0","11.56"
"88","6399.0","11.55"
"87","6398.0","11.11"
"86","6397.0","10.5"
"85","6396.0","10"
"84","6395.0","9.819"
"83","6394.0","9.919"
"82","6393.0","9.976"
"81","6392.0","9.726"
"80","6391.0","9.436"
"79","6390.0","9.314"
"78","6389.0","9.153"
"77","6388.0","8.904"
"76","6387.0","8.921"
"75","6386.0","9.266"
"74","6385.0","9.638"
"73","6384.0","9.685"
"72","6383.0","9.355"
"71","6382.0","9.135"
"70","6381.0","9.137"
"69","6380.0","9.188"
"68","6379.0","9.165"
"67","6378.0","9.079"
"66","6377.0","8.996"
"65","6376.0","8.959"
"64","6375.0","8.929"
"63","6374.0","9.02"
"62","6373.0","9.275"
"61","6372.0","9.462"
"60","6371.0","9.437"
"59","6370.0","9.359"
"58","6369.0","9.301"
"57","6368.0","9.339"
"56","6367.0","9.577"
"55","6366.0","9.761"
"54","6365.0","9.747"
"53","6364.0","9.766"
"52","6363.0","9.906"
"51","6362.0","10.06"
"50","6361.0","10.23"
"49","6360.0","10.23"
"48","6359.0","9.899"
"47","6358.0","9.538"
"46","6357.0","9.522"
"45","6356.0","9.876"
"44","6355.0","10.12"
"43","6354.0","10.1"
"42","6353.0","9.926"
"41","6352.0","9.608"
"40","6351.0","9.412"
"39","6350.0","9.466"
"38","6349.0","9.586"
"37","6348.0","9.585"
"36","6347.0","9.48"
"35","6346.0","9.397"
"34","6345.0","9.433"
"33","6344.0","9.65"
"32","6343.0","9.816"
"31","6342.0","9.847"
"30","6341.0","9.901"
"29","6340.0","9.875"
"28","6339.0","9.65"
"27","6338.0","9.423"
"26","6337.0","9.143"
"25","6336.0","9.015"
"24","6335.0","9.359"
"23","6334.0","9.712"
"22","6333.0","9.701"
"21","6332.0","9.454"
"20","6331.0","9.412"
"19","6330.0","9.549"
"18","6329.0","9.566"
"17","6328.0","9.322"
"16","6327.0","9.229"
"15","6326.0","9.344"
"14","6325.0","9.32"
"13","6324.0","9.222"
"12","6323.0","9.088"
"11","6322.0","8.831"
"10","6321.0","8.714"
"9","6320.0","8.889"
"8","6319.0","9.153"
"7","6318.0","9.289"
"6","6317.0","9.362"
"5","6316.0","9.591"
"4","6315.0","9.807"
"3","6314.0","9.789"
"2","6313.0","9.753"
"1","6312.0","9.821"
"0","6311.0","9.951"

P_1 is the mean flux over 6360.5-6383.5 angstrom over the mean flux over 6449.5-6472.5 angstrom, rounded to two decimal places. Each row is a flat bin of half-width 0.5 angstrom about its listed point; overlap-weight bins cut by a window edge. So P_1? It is 1.00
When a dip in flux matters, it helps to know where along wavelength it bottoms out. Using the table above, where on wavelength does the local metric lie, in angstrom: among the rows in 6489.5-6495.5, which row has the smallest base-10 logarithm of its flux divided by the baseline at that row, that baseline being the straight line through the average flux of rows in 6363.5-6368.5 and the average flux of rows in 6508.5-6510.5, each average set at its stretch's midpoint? 6493.0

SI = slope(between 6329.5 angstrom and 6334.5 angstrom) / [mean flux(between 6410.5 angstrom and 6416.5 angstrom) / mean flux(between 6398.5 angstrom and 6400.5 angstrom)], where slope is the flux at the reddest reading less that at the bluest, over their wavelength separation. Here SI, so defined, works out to 0.058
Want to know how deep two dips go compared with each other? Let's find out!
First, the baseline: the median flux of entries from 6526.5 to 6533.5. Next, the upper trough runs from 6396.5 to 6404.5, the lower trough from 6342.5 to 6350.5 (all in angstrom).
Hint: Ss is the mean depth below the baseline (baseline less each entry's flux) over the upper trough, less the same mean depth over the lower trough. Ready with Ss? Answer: -1.43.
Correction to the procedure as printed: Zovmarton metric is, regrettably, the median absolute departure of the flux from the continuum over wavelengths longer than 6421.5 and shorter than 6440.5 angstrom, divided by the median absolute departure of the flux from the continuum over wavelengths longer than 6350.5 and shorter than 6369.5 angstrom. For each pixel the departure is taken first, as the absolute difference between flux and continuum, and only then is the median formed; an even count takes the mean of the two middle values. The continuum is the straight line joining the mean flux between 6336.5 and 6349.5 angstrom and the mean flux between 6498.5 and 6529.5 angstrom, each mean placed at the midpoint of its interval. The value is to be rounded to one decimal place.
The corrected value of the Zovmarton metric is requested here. 1.9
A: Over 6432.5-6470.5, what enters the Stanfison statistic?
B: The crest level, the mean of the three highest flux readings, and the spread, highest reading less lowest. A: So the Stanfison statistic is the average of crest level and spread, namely 5.2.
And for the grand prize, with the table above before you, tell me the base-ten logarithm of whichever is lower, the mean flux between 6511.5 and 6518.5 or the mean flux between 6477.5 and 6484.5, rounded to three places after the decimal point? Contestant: 0.969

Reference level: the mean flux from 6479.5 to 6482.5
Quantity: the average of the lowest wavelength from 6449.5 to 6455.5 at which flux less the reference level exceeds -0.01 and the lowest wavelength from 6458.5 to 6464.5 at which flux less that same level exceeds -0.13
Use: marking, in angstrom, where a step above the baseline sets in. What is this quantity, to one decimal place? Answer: 6456.5 angstrom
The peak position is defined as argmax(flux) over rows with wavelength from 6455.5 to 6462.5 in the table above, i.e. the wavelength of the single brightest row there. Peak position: 6456.0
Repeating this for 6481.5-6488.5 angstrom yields 6482.0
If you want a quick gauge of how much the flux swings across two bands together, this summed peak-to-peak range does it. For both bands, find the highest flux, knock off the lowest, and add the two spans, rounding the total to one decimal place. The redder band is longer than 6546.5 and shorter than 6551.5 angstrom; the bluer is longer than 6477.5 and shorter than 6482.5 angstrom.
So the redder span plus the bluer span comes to 1.1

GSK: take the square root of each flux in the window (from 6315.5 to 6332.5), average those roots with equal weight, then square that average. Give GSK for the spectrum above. 9.25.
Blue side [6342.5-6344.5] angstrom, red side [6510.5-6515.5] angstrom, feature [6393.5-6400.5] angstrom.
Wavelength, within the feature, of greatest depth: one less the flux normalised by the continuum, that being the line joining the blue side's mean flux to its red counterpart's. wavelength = 6395.0 angstrom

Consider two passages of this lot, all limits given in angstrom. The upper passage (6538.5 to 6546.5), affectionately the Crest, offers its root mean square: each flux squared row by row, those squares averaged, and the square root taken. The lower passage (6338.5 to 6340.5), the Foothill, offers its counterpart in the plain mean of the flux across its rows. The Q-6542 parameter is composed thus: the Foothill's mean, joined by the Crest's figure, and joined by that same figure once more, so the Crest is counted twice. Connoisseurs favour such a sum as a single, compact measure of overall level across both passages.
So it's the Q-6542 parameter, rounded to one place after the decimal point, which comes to 27.9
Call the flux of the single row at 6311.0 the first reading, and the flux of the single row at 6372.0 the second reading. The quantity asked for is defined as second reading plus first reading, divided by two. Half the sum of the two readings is 9.71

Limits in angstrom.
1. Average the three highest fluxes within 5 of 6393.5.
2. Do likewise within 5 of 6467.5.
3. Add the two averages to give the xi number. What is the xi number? 20.06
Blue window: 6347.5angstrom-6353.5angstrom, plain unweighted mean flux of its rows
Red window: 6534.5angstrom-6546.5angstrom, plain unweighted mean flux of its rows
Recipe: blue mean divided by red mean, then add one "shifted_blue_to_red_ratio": 2.05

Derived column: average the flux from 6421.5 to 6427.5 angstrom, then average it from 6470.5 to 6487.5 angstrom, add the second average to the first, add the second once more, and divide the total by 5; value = 5.26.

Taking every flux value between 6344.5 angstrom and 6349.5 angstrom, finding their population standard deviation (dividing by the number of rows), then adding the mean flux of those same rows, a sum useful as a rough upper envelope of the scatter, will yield 9.6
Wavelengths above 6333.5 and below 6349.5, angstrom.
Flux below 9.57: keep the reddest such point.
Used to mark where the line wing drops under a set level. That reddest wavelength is 6347.0 angstrom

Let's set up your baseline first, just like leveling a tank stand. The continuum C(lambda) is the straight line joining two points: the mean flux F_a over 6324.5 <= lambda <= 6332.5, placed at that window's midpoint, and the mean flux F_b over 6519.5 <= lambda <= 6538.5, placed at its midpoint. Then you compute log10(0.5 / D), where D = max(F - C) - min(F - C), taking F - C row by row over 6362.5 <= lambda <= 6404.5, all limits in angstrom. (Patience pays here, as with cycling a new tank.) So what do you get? -0.7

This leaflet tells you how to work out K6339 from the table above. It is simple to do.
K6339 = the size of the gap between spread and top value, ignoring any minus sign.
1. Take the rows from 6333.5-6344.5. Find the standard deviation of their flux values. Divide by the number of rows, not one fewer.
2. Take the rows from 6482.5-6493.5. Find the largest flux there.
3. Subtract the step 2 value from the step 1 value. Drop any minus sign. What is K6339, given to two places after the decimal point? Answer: 9.80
